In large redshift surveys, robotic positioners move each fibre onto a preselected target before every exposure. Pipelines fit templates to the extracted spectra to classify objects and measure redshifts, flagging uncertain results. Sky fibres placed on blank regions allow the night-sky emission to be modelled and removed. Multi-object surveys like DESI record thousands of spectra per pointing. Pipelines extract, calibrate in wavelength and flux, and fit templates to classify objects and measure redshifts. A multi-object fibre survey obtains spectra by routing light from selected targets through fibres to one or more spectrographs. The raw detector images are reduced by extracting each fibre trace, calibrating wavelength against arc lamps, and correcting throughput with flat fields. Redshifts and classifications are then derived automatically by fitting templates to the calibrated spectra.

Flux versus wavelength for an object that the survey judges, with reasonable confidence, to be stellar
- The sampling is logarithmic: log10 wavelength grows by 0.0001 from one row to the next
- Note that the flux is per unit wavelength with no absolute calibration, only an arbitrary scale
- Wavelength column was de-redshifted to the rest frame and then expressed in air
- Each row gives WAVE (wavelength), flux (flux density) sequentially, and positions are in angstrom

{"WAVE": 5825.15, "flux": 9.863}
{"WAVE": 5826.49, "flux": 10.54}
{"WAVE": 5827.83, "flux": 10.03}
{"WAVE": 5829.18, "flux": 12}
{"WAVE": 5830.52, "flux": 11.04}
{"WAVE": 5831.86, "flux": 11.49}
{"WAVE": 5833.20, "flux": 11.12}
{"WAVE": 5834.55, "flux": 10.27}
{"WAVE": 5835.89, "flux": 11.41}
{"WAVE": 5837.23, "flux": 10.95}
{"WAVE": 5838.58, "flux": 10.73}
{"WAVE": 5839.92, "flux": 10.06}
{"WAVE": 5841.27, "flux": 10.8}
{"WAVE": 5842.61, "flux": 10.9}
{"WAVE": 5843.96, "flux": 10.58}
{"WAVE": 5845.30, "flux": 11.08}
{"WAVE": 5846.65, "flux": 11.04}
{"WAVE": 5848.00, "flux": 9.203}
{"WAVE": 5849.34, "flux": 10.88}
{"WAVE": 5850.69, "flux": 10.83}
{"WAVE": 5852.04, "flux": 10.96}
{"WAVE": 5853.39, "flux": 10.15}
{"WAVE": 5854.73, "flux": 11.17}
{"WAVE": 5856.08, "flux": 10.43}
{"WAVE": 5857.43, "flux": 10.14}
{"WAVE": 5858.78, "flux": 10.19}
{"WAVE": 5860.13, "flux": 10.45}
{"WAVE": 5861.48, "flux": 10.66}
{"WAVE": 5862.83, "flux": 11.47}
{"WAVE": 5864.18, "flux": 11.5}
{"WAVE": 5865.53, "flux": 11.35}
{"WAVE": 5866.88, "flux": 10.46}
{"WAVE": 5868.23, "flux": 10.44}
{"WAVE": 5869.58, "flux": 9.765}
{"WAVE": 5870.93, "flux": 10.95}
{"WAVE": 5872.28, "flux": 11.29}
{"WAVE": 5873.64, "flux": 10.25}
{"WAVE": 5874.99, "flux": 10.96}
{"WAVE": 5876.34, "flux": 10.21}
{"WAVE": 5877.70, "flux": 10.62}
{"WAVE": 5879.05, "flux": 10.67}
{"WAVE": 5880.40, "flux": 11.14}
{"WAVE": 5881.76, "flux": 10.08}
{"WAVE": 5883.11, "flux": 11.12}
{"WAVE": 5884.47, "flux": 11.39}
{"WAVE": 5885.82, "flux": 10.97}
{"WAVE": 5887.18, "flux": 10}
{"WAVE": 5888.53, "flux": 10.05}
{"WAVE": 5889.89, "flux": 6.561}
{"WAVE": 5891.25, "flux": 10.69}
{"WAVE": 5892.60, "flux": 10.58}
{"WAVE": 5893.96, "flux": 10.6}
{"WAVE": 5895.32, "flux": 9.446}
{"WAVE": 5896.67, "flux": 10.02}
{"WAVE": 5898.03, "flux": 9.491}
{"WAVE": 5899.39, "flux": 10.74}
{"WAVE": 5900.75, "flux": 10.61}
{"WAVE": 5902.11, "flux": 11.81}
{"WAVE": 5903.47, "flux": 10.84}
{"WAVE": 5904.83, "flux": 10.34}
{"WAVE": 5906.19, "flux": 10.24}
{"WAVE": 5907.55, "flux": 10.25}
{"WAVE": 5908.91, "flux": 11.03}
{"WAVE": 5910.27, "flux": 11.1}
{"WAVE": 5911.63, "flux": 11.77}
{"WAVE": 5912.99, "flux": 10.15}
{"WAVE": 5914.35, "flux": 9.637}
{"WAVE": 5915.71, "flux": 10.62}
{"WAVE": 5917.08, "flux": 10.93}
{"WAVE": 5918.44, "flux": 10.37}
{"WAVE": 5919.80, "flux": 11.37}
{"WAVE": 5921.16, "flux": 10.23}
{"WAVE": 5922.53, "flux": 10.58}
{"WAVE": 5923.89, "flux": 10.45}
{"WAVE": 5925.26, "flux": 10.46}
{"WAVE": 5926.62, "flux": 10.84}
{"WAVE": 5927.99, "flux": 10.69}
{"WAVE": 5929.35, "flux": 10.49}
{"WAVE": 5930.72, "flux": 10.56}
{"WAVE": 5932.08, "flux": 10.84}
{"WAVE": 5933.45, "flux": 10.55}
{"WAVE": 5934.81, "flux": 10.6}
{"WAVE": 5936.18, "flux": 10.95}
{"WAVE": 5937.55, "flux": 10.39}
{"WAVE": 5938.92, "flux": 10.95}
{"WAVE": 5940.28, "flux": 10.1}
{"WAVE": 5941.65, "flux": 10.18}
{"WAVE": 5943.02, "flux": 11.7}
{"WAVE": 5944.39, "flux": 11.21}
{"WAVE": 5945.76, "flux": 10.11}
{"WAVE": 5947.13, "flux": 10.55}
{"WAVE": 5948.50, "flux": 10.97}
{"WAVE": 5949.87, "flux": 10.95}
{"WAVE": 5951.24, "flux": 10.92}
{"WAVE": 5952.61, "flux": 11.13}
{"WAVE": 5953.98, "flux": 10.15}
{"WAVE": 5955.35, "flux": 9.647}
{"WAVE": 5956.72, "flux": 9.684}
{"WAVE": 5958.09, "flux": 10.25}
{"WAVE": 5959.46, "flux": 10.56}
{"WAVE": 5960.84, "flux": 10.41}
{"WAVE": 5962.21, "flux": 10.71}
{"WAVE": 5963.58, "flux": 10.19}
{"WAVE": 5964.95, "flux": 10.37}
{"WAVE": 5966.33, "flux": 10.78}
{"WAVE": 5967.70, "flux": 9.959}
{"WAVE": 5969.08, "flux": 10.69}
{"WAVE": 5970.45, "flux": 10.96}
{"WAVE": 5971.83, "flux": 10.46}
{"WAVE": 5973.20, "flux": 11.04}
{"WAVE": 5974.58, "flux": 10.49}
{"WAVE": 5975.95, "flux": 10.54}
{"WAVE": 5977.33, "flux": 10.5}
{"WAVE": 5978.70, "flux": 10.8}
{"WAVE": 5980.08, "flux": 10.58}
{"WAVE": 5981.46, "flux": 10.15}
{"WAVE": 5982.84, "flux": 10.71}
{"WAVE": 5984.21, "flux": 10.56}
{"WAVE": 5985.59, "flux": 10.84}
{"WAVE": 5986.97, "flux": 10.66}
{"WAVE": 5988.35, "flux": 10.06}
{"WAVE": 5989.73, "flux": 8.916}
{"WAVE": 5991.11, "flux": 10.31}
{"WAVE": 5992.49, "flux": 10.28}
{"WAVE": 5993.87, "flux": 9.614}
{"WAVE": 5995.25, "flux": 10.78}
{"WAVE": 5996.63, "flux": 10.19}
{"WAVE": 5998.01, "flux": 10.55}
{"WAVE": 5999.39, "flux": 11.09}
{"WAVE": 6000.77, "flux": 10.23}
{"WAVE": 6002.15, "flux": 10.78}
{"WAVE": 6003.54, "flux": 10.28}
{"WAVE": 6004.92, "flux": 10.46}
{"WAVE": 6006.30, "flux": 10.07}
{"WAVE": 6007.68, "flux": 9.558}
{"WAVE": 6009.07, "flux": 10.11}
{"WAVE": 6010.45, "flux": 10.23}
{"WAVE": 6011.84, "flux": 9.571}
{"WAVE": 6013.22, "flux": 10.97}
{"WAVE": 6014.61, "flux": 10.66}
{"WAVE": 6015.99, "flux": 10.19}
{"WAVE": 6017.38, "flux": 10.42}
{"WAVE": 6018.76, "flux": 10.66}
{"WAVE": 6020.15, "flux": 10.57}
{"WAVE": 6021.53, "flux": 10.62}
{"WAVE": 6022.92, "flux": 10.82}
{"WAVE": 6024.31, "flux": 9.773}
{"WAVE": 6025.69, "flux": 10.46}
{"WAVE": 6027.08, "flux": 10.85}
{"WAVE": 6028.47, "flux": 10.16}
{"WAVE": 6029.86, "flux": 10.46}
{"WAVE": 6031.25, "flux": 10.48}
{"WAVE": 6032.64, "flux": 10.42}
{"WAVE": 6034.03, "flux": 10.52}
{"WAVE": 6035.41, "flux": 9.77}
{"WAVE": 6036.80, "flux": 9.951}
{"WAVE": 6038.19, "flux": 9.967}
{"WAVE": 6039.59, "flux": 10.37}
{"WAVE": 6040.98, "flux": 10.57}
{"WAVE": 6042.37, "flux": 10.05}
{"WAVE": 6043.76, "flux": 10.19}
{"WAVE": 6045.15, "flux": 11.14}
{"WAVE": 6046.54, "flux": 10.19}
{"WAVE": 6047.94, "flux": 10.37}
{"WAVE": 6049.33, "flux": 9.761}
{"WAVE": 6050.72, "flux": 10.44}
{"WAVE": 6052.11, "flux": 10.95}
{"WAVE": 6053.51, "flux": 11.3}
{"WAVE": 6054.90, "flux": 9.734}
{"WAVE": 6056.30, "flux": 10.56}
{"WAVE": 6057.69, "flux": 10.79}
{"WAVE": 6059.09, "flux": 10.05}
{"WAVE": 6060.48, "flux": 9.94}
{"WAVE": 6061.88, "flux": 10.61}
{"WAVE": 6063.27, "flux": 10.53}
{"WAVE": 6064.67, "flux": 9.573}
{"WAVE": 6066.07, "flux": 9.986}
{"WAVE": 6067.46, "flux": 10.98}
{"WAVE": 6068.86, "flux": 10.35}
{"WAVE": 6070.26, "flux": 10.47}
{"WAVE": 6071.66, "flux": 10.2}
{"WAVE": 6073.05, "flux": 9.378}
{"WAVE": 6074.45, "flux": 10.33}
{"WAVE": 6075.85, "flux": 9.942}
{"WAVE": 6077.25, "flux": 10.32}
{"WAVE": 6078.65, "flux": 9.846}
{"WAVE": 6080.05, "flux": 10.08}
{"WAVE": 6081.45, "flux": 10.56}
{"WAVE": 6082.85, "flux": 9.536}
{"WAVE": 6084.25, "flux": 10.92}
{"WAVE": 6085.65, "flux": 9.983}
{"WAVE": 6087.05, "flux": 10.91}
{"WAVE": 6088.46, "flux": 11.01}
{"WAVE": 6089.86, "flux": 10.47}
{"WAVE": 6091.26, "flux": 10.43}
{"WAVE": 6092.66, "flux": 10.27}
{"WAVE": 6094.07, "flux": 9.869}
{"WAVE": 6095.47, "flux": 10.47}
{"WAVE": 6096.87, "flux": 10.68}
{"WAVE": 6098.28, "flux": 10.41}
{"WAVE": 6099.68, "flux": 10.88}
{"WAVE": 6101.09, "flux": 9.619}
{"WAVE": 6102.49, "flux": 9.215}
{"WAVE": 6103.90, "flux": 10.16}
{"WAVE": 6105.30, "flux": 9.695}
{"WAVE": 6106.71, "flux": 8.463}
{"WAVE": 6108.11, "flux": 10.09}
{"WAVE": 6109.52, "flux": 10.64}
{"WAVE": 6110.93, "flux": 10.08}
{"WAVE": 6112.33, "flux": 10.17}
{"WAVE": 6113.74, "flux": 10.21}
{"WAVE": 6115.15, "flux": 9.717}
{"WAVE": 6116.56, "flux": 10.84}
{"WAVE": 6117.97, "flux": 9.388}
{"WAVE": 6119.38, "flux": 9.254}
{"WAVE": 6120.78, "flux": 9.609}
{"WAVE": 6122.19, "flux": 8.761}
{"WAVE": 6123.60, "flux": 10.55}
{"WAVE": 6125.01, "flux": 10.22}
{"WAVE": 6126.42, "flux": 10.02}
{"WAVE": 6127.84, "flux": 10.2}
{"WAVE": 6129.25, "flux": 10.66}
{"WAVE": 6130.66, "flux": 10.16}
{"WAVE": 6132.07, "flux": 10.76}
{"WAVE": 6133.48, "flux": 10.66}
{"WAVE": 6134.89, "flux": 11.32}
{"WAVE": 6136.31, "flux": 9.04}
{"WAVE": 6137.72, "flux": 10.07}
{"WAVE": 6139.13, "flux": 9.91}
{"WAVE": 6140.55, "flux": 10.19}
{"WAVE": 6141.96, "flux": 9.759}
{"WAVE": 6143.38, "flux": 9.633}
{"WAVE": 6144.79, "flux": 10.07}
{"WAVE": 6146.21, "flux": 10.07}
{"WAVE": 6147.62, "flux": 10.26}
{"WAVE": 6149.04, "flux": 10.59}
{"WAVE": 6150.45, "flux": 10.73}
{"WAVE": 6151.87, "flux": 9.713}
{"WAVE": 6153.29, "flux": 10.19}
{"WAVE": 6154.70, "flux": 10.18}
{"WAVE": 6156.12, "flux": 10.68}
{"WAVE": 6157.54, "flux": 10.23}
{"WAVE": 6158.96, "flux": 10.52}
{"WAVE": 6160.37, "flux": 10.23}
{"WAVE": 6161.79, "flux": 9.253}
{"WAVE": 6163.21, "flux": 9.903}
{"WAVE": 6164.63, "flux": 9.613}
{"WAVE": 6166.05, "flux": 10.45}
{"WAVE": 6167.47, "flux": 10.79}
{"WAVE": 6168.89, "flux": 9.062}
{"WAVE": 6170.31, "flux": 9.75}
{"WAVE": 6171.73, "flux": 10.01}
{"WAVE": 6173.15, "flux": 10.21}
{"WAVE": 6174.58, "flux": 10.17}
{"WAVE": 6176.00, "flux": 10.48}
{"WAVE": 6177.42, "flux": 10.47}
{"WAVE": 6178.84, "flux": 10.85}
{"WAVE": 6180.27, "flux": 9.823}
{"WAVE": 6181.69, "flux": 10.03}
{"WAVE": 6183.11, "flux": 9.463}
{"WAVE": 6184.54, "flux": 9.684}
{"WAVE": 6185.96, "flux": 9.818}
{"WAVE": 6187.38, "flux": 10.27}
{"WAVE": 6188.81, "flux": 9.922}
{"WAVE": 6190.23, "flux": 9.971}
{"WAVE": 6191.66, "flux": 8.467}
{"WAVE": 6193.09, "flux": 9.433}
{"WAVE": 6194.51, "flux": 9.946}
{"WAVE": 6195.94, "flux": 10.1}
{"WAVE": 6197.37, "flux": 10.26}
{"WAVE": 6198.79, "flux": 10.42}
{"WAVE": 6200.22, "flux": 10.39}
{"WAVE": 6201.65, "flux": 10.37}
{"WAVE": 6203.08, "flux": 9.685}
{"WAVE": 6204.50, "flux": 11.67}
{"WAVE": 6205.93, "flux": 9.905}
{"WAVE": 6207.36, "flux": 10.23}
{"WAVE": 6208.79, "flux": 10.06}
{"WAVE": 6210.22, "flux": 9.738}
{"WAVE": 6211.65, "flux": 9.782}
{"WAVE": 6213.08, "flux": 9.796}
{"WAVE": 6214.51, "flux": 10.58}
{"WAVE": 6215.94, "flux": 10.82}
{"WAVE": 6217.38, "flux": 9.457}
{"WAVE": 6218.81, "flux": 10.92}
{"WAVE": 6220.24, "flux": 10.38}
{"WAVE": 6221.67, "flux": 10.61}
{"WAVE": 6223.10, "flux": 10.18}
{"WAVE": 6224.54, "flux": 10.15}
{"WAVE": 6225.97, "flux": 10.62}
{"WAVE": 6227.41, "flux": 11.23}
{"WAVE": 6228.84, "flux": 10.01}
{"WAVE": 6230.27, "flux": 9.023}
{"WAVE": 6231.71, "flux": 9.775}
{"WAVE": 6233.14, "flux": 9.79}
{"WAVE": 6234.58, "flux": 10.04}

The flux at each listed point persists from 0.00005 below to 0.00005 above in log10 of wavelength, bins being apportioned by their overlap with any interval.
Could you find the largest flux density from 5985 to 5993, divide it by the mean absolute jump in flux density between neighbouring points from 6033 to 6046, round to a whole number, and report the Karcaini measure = 27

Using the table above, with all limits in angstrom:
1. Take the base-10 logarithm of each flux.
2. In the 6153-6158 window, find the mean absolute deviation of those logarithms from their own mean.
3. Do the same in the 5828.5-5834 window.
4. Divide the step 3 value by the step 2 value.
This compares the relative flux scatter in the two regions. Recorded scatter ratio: 1.68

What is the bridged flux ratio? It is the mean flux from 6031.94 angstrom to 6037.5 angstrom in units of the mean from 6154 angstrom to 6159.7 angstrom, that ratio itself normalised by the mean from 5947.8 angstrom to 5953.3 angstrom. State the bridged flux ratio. 0.089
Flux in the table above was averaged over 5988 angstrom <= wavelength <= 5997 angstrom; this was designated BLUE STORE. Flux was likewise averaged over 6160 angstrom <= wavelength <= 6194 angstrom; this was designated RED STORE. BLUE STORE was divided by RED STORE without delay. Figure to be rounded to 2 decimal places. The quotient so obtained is 1.01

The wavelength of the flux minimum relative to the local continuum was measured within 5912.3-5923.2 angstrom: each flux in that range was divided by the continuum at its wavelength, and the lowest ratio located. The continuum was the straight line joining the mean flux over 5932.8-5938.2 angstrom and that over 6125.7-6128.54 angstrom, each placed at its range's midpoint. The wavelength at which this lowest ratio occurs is 5914.35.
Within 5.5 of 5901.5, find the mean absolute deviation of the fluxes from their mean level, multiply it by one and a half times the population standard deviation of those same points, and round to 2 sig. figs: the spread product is 0.47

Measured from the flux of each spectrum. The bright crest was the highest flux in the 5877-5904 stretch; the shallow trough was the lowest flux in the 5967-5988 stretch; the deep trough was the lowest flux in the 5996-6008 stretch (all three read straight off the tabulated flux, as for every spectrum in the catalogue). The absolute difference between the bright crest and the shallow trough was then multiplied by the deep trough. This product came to 18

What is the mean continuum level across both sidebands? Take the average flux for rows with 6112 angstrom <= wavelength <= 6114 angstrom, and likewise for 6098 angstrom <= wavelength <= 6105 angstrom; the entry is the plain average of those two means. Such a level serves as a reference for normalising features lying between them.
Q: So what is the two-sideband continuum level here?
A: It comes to 10.1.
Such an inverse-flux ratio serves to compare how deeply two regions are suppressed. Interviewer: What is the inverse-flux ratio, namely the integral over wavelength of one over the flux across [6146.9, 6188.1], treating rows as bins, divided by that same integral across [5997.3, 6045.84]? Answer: 0.9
